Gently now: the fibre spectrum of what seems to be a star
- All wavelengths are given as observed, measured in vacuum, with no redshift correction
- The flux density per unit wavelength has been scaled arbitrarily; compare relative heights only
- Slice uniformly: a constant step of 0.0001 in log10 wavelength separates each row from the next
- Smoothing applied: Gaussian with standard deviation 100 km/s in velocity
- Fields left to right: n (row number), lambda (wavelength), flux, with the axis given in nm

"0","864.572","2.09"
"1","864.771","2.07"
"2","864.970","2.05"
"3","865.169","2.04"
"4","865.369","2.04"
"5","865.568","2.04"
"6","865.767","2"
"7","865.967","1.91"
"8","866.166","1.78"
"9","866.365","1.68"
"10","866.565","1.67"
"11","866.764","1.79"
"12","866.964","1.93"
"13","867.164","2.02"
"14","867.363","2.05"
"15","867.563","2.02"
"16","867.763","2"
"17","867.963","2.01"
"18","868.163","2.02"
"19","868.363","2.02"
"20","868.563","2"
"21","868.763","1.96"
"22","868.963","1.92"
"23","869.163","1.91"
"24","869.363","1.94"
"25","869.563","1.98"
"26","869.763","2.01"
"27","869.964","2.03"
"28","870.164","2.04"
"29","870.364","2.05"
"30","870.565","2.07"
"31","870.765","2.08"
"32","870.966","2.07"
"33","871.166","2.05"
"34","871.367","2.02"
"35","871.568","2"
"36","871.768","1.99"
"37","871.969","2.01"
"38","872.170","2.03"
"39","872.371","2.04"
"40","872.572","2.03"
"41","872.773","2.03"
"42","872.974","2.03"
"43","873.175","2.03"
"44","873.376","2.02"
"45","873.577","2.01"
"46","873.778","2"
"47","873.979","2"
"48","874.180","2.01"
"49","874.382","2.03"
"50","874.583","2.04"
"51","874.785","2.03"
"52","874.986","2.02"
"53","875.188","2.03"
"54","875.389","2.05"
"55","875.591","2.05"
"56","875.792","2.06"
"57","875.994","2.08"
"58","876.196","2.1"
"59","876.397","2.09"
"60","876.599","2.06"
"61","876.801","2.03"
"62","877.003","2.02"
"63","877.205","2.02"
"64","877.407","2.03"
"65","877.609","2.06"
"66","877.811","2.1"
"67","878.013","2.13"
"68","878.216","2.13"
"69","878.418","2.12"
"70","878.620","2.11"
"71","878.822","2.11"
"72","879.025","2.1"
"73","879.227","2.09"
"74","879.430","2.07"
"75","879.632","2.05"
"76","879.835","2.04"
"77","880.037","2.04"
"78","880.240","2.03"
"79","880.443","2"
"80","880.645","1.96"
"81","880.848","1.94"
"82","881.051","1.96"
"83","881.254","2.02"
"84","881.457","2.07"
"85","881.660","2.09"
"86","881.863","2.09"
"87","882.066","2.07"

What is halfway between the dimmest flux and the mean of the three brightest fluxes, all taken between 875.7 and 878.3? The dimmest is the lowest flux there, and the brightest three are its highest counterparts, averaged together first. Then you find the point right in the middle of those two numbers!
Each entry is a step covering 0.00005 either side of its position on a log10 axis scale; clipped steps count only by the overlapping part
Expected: 2.07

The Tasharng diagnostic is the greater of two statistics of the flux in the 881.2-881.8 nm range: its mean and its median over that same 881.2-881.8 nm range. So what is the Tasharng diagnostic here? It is 2.07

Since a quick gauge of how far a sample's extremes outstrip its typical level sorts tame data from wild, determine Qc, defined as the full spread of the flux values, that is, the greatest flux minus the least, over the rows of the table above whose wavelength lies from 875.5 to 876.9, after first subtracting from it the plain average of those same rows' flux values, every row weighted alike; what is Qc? -2.00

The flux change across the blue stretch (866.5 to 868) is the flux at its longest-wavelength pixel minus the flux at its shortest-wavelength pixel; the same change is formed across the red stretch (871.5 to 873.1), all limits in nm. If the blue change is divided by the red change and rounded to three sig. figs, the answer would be 11.3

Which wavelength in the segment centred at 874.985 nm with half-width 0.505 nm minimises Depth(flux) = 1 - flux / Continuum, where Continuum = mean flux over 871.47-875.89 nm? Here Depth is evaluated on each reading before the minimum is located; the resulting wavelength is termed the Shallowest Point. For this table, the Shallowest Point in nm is 875.389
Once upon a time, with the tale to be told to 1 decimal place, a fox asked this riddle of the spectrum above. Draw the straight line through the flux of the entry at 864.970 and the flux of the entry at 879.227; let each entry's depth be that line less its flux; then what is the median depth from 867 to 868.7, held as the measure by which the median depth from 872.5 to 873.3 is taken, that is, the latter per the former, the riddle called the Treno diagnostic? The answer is 1.1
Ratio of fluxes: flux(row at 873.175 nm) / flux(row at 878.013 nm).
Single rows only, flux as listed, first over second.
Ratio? 0.95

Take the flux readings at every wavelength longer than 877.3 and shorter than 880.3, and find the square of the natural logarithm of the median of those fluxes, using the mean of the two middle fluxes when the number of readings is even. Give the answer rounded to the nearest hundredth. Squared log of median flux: 0.54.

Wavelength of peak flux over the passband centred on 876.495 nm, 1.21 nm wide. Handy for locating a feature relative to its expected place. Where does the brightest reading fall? 876.196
